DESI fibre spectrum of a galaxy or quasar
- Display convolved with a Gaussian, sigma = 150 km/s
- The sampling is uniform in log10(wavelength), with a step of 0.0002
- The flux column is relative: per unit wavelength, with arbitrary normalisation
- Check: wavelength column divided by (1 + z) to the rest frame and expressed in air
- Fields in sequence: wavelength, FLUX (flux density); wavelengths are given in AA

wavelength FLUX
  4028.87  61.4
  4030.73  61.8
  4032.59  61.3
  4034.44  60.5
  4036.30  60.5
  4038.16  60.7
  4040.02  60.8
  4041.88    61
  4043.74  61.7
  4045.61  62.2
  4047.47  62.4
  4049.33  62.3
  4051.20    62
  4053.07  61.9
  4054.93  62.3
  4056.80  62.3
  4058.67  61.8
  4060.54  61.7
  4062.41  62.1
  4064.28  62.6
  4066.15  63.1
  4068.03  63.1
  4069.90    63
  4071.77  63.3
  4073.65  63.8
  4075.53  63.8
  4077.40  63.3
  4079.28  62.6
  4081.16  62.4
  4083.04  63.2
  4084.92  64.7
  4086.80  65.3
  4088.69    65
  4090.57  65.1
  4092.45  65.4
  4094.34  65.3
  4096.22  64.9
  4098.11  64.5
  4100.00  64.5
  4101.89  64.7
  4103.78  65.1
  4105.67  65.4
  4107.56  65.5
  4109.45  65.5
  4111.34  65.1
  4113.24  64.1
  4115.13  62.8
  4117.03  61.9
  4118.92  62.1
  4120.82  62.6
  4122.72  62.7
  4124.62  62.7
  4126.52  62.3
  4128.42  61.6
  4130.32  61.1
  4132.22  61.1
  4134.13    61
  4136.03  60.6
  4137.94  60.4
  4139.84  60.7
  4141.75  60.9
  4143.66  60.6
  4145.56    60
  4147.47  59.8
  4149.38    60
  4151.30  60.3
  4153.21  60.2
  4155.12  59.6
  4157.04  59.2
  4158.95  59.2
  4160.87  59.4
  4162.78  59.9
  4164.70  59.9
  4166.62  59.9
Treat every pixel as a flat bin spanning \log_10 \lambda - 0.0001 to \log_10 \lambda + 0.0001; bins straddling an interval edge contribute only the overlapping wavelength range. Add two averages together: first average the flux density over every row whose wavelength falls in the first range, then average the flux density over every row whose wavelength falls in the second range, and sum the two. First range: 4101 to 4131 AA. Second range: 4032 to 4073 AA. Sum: 125.4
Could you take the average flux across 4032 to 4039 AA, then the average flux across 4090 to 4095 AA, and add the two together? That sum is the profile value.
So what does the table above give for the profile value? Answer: 126.0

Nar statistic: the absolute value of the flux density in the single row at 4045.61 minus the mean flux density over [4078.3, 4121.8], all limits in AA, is 2.0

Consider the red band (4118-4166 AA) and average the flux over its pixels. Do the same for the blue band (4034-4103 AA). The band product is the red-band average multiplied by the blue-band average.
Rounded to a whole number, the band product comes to 3823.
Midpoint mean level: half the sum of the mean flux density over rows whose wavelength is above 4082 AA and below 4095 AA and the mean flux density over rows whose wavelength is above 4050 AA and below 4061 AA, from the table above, 63.4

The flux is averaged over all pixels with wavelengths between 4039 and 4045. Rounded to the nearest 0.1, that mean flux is 61.2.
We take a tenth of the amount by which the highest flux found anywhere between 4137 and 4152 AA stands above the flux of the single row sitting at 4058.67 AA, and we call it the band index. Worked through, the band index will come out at -0.09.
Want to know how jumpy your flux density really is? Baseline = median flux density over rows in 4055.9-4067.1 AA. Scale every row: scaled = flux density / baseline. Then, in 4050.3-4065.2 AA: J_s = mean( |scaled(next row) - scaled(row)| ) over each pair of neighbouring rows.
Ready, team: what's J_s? 0.0046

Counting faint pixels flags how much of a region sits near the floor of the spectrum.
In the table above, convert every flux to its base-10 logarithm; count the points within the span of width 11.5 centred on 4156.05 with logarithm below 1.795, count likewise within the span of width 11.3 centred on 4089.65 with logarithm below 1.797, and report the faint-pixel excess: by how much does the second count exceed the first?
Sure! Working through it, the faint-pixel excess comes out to -6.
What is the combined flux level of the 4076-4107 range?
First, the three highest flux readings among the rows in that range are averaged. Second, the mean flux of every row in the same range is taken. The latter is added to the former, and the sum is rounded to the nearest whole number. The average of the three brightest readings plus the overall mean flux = 130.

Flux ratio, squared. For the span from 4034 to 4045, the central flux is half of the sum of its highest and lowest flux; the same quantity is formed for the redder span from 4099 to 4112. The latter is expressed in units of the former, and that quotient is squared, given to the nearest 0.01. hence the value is 1.13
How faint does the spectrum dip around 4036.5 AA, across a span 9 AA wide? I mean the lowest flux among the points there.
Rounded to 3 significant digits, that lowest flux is 60.5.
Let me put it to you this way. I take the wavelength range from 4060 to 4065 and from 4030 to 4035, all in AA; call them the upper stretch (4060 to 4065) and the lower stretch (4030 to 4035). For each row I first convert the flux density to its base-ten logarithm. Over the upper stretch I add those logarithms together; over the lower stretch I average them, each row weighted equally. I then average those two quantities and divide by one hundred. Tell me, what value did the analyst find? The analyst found 0.0358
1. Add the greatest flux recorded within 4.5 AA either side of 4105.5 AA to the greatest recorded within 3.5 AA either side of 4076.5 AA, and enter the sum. 129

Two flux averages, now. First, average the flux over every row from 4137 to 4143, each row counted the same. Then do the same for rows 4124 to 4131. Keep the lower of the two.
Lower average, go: 60.7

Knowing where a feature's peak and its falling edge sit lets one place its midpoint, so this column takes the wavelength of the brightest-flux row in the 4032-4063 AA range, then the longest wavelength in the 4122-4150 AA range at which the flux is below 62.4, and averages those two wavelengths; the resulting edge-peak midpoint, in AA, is 4098.4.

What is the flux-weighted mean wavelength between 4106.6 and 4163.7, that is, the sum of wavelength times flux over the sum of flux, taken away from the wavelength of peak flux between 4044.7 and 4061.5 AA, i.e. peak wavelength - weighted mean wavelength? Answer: -87.2 AA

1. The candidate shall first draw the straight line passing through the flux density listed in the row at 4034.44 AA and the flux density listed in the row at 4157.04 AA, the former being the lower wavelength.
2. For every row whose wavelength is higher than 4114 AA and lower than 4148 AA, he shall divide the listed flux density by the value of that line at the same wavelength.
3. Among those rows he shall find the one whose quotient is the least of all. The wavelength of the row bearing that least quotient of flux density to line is 4147.47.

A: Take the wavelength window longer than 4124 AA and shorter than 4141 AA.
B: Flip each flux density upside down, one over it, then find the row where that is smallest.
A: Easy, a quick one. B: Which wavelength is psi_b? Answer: 4124.62 AA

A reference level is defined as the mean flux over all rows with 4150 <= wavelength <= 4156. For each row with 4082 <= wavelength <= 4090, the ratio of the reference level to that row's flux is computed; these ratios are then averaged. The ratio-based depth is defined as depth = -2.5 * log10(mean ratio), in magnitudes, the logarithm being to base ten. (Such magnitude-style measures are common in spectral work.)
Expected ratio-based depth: 0.079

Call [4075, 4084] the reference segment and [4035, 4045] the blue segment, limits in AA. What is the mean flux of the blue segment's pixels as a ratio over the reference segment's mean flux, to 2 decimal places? 0.97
